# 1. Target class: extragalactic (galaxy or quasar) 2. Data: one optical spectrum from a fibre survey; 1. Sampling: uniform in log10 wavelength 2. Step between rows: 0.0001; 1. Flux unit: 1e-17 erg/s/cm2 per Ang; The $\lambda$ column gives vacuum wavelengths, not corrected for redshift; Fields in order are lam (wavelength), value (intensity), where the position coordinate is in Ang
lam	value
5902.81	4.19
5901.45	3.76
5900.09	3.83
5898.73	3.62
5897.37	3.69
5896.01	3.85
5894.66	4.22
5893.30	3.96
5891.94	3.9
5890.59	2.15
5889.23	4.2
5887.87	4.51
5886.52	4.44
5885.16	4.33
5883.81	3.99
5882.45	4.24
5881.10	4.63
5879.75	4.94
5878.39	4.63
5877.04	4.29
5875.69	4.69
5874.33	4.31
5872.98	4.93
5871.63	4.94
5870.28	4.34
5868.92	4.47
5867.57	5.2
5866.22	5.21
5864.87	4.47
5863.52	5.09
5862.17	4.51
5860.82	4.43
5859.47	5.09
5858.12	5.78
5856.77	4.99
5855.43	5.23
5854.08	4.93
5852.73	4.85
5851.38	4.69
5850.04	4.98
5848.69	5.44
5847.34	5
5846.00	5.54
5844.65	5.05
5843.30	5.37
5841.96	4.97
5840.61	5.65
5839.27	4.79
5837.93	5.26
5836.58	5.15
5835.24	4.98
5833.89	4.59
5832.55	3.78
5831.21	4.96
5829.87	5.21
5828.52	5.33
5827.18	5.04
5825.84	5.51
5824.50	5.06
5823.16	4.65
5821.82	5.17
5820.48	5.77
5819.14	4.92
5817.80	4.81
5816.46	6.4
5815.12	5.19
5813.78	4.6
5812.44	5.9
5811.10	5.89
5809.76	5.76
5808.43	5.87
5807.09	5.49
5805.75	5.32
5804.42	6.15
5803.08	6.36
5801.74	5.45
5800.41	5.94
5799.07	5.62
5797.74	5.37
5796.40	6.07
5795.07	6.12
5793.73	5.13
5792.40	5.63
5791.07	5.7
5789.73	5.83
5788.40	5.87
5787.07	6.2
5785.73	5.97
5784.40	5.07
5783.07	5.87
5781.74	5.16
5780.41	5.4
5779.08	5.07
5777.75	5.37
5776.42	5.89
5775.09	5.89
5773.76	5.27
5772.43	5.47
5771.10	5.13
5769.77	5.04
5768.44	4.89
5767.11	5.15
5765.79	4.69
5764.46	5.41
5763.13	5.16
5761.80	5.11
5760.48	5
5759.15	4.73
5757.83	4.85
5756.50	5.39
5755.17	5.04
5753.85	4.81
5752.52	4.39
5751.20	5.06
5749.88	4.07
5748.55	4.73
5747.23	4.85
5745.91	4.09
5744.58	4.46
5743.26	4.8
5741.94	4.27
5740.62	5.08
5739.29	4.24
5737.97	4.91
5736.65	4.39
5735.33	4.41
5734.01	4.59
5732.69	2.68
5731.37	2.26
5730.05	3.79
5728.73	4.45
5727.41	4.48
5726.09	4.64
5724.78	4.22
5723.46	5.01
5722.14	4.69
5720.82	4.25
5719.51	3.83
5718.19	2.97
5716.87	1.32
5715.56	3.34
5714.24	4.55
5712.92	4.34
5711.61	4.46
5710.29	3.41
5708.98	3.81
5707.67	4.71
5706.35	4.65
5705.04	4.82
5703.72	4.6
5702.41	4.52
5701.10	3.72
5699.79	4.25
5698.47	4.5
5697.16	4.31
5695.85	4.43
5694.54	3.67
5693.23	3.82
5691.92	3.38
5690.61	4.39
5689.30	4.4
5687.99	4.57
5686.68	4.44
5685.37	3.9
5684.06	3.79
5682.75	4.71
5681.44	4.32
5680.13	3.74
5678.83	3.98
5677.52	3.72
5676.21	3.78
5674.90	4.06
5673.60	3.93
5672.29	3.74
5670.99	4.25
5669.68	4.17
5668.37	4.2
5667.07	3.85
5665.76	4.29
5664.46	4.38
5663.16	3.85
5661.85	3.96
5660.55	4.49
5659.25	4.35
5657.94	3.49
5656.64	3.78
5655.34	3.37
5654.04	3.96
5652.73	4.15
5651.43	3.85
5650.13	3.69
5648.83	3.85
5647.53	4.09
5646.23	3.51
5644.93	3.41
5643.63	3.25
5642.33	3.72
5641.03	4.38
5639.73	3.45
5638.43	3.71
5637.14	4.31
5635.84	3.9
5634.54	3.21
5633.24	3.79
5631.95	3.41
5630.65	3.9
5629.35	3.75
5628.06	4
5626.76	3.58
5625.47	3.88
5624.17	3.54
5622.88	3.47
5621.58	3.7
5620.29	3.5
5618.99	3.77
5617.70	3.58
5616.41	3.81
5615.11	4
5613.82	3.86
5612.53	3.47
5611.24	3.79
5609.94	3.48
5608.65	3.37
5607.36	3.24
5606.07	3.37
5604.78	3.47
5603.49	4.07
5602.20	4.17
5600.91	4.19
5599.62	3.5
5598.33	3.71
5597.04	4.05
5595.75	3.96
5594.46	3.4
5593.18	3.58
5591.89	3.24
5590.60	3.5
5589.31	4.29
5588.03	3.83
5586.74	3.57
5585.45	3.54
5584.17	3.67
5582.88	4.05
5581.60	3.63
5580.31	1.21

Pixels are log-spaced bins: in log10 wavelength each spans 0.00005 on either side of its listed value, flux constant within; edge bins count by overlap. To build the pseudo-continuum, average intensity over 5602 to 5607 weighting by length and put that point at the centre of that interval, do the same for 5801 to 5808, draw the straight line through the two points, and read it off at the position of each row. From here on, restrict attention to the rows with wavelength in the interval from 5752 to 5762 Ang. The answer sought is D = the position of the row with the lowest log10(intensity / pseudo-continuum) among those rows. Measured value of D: 5752.52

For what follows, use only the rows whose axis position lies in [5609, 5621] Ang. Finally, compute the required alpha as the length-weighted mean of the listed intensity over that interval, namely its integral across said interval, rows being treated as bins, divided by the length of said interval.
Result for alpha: 3.69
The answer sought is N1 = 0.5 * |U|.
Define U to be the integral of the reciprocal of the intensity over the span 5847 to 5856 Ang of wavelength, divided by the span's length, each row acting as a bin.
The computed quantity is 0.100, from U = 0.20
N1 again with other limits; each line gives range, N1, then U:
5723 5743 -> 0.124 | 0.25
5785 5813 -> 0.087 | 0.17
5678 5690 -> 0.120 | 0.24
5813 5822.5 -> 0.096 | 0.19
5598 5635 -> 0.137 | 0.27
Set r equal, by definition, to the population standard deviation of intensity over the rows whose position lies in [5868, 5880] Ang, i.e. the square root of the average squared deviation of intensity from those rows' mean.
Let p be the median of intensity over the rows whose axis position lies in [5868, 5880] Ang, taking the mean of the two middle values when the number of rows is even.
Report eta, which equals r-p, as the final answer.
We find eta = -4.4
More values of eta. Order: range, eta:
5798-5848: -4.7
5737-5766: -4.5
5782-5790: -5.5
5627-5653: -3.5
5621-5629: -3.5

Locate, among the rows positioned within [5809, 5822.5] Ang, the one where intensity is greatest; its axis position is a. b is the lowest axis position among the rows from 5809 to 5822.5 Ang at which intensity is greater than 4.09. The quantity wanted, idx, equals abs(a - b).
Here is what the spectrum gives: 6.7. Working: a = 5816.46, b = 5809.76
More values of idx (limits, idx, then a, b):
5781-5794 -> 5.3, 5787.07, 5781.74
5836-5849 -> 4.0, 5840.61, 5836.58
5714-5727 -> 9.2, 5723.46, 5714.24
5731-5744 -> 6.6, 5740.62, 5734.01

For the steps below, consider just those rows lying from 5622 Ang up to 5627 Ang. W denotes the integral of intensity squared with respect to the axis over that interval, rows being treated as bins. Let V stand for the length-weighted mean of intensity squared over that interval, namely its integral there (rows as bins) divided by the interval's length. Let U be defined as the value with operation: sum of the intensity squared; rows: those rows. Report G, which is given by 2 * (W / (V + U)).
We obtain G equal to 2.01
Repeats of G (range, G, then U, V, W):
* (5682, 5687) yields 1.99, 71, 18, 89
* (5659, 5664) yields 2.00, 70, 17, 87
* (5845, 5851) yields 2.37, 110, 27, 163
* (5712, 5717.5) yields 2.25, 52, 14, 74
